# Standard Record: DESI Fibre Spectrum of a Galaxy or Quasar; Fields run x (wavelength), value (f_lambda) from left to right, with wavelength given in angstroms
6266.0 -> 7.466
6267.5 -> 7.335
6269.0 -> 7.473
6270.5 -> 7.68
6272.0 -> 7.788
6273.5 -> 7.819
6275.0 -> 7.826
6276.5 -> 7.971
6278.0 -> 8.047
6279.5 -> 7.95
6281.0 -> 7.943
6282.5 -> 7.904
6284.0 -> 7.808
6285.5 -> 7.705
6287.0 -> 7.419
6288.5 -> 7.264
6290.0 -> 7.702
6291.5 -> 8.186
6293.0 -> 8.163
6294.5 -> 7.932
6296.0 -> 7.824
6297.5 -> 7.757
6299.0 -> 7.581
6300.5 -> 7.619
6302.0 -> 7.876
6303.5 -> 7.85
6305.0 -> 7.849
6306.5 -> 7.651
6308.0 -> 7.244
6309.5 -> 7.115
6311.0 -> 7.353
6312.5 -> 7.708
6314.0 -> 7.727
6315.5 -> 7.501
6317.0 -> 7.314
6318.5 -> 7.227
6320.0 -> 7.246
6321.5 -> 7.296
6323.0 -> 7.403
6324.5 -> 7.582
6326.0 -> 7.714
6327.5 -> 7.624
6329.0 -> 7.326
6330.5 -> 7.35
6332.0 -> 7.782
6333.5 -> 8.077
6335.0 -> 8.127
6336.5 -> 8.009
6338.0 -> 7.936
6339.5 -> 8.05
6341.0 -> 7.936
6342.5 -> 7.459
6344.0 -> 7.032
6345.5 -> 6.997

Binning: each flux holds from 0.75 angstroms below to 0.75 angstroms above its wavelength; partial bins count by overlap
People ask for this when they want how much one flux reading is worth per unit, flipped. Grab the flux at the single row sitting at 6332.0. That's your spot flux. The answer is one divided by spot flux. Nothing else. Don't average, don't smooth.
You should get 0.129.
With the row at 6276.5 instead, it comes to 0.125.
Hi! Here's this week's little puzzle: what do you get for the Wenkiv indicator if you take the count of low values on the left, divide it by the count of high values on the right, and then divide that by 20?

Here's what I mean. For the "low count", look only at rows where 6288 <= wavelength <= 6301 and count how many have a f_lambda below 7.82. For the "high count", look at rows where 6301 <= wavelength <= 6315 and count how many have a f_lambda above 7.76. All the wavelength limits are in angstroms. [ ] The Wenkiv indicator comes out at 0.08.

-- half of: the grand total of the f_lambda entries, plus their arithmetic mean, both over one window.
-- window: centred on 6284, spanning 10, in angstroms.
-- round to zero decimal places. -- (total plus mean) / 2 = 31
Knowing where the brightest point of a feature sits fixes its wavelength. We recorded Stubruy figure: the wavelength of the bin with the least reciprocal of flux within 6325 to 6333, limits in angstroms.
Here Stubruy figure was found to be 6332.0 angstroms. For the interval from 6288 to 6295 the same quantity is 6291.5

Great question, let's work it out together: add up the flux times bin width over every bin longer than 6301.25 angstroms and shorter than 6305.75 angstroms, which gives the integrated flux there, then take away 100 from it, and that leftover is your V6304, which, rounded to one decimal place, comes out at -64.6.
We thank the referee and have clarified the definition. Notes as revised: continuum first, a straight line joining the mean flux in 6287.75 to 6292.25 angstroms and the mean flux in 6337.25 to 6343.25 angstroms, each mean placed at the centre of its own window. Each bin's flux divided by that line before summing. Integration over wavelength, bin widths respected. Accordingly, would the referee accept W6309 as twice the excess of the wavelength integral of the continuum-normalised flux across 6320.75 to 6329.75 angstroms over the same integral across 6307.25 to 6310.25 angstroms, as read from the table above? 12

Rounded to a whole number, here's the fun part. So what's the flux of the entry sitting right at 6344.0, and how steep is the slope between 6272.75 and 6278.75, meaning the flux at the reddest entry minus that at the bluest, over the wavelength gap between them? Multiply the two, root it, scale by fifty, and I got 30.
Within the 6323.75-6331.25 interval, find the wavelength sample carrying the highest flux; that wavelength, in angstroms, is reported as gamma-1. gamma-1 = 6326.0 angstroms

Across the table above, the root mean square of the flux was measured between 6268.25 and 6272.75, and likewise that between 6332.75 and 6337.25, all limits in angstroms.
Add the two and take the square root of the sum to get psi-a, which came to 3.96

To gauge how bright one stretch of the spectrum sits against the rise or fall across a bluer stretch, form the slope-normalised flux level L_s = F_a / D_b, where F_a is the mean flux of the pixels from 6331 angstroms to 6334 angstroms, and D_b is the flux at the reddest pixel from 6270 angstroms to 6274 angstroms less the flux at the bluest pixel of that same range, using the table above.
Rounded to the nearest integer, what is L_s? 57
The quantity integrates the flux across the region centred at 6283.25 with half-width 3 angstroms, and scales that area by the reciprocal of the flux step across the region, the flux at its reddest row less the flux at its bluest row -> -198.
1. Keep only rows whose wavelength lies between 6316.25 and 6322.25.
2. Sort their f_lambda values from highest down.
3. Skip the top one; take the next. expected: 7.296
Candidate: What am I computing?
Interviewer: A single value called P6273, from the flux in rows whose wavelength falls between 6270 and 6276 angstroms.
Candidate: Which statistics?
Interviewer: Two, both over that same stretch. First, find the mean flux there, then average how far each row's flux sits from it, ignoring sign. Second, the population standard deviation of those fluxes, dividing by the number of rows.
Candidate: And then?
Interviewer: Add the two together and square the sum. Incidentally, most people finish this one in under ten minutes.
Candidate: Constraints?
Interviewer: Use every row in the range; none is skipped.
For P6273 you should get 0.01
